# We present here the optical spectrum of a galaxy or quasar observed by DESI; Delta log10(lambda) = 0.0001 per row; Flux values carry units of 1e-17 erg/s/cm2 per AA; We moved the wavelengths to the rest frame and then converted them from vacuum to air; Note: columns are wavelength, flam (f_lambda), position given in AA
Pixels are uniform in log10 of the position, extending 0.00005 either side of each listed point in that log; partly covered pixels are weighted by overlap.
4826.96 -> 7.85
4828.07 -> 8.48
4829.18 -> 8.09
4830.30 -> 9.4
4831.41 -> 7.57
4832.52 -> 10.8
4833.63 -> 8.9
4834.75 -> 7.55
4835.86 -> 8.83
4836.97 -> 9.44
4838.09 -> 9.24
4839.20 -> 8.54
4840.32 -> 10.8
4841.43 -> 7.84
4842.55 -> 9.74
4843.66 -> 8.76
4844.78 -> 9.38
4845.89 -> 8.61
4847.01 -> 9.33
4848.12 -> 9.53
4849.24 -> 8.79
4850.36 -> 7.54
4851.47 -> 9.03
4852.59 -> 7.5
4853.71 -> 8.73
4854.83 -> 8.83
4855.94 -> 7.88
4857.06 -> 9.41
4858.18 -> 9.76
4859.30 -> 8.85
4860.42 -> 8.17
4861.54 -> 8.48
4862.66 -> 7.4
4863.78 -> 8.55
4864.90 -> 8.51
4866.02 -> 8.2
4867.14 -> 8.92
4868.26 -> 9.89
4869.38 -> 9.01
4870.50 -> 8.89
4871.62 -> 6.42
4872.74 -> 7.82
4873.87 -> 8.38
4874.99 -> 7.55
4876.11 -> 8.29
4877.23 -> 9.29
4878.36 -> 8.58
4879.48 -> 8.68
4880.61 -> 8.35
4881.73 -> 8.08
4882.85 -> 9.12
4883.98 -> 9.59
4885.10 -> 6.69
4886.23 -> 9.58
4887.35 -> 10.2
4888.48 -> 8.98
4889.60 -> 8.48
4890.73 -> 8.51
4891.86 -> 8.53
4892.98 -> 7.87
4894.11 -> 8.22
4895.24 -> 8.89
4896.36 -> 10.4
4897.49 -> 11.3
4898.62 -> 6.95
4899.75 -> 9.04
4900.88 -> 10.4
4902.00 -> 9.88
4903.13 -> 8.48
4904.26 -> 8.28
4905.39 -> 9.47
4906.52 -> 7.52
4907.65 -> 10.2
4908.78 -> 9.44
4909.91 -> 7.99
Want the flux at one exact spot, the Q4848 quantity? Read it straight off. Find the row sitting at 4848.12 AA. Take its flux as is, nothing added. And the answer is 9.53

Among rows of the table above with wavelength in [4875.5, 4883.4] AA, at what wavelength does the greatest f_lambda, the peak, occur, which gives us 4877.23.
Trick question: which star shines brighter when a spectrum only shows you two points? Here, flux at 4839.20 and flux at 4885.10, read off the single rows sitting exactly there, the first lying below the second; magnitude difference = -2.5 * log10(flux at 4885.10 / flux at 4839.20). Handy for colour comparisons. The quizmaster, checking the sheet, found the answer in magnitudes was 0.27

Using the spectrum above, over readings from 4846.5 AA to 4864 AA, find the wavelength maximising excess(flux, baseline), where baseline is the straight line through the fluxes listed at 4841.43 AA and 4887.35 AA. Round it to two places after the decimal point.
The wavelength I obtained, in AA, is 4848.12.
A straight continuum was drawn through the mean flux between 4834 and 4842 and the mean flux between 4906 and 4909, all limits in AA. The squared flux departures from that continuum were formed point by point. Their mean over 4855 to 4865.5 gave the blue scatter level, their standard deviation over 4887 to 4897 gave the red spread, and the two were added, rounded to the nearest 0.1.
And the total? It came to 1.3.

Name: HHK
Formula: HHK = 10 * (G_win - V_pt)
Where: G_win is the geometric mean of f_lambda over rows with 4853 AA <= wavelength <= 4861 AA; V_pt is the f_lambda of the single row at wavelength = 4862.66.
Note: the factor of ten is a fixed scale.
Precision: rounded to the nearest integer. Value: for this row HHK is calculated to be 14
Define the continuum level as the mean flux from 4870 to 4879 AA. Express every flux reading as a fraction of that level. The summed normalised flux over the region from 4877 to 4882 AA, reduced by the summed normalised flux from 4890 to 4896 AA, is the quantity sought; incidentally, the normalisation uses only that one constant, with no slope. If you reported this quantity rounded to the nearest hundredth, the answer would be 0.12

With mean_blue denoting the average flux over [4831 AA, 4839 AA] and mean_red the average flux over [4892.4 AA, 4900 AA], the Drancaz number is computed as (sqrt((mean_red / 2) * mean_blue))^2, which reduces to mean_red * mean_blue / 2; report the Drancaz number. 39.9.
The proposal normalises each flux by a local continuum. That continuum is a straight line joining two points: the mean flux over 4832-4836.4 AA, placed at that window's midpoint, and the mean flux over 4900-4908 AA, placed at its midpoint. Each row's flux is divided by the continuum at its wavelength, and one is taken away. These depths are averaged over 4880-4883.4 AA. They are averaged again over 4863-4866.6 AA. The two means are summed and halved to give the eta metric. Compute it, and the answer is -0.07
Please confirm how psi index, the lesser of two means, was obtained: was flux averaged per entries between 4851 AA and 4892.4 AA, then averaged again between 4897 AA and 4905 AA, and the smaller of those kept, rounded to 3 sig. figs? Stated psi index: 8.57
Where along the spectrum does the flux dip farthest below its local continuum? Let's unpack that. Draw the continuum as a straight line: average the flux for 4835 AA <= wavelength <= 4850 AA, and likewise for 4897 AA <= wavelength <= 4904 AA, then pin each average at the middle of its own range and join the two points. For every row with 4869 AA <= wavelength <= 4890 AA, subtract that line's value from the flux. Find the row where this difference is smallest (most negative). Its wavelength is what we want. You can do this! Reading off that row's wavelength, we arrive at 4871.62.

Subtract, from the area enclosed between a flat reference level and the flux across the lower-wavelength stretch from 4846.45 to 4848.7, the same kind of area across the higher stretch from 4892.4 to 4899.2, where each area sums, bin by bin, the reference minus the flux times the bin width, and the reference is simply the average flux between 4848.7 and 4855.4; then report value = 1.3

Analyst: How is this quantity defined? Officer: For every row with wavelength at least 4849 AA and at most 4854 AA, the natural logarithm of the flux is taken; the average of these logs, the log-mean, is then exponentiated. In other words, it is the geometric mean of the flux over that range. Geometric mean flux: 8.3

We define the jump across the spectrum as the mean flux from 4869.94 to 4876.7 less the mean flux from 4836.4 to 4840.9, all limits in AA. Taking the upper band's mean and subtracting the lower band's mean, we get -1.6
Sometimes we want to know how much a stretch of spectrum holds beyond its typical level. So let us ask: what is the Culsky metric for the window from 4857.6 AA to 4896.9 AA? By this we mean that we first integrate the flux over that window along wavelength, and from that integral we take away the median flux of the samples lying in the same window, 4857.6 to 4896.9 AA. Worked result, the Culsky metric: 330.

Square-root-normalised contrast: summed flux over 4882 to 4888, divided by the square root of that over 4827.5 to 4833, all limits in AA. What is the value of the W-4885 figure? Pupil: 6.78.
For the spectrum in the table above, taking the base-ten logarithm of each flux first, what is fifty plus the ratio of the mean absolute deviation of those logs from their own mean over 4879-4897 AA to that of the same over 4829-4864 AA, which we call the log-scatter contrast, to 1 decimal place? 51.0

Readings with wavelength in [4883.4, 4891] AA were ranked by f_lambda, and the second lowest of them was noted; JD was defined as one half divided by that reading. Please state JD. 0.059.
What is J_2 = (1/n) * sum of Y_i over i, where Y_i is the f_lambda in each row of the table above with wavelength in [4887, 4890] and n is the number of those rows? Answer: 9.2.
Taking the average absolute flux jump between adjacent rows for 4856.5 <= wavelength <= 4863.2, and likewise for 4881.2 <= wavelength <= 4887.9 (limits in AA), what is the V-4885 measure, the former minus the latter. -0.9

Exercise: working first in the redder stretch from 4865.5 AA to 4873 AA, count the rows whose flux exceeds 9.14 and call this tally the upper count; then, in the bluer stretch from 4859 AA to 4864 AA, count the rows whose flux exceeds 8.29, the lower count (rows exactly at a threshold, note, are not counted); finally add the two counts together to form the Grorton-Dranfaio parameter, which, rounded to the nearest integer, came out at 4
